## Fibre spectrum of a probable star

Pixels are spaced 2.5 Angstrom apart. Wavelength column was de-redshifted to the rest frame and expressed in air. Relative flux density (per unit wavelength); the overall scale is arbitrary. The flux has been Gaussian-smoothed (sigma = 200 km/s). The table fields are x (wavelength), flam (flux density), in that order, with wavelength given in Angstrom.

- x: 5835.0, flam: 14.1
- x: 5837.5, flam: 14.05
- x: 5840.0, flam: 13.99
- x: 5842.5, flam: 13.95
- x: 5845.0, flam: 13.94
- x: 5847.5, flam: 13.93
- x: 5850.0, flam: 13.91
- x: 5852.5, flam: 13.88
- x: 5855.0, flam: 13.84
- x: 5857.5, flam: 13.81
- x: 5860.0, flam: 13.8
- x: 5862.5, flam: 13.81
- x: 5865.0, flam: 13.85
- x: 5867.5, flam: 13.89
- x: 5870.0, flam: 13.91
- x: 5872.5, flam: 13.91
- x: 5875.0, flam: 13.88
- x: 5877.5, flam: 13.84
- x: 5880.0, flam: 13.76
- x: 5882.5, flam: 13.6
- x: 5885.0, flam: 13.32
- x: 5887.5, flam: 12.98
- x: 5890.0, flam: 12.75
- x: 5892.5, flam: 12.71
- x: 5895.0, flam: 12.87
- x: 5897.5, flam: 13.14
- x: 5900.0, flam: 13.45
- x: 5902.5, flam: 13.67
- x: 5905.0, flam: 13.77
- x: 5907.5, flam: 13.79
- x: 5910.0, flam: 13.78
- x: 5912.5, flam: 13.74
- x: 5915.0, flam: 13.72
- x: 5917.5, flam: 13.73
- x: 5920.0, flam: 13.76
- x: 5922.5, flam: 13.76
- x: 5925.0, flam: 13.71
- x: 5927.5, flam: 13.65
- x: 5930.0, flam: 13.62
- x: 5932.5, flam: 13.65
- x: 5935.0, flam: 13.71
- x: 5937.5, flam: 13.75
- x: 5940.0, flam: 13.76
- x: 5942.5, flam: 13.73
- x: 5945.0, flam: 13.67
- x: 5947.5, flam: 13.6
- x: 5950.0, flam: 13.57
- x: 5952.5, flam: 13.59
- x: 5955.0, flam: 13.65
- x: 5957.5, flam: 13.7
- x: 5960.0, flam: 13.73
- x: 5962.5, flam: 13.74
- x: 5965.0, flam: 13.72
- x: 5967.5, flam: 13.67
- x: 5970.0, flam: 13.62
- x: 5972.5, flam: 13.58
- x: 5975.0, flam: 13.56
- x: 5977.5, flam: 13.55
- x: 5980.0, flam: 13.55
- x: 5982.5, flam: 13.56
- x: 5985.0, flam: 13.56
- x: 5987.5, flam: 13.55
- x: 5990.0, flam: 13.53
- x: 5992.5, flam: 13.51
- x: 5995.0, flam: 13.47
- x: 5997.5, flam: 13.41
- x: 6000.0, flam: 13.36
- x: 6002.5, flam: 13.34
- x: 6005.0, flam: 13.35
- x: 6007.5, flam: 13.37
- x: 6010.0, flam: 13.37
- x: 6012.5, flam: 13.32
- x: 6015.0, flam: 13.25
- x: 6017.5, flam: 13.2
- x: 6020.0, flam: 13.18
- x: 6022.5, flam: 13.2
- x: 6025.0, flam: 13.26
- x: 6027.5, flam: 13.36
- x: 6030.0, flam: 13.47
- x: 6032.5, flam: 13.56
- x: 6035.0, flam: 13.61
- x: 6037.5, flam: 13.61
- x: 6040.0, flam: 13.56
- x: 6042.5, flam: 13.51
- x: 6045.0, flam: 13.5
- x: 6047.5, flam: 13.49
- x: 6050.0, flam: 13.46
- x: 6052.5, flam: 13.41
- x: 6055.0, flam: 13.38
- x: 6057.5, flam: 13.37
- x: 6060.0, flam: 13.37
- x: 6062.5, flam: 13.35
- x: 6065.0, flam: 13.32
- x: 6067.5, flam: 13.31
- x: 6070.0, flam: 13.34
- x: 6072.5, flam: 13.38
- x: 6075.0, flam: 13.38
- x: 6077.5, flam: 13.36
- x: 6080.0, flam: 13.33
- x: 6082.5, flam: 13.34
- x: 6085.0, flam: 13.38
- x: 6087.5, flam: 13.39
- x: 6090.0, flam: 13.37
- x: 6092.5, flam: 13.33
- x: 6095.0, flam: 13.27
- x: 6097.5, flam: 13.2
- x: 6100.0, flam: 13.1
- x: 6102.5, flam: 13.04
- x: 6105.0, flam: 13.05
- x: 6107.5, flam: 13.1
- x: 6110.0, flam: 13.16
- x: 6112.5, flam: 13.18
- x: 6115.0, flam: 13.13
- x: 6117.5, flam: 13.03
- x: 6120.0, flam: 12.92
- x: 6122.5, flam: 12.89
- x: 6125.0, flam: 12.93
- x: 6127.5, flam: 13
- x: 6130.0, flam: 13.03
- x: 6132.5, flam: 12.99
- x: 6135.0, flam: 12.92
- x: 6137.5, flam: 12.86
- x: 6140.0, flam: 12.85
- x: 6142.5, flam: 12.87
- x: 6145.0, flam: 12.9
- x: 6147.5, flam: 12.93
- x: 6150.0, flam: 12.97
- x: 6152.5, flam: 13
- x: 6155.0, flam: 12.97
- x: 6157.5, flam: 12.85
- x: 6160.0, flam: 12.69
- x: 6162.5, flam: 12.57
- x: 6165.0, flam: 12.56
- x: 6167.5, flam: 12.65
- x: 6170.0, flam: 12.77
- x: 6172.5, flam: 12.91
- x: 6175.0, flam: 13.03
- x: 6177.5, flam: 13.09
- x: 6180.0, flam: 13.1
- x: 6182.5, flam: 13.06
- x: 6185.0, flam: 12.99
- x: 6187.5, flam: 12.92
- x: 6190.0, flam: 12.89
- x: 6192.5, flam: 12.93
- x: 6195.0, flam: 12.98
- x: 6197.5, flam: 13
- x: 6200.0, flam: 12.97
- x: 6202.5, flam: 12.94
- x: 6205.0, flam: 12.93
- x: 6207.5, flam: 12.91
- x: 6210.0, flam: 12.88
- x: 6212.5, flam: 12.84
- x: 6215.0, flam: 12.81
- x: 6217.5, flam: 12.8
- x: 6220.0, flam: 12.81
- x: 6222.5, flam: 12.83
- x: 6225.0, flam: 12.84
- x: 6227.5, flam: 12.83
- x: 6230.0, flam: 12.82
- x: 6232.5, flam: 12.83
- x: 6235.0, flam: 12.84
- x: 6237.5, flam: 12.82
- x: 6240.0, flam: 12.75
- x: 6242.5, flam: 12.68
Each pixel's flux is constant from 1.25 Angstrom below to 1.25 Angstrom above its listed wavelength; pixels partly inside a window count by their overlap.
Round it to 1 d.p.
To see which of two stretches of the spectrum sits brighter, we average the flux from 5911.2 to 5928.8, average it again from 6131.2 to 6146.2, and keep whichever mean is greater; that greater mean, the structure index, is 13.7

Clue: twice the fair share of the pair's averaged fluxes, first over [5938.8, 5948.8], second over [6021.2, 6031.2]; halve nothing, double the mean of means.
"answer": 27.0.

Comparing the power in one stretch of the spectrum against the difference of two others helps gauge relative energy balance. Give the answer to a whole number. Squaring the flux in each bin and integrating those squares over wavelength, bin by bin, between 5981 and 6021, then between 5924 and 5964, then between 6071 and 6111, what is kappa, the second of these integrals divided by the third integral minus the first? -52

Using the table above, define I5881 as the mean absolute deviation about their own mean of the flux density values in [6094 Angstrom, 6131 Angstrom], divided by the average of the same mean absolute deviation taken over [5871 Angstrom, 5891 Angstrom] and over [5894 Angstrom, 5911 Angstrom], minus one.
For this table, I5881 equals -0.7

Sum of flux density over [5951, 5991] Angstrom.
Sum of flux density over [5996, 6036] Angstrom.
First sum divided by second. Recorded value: 1.02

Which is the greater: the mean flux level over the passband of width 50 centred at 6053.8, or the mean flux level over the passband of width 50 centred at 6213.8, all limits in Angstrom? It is 13.4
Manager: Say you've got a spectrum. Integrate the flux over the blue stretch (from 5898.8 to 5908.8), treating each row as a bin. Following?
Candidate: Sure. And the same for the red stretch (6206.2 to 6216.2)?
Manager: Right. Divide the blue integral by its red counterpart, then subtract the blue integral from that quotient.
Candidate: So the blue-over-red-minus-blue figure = -136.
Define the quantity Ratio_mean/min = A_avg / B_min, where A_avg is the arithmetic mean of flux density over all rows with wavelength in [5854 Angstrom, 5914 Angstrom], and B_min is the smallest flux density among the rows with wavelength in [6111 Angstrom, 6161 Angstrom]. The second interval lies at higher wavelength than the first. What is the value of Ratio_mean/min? 1.07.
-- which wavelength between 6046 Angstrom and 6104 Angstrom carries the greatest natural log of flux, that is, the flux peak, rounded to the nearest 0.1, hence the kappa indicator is 6047.5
